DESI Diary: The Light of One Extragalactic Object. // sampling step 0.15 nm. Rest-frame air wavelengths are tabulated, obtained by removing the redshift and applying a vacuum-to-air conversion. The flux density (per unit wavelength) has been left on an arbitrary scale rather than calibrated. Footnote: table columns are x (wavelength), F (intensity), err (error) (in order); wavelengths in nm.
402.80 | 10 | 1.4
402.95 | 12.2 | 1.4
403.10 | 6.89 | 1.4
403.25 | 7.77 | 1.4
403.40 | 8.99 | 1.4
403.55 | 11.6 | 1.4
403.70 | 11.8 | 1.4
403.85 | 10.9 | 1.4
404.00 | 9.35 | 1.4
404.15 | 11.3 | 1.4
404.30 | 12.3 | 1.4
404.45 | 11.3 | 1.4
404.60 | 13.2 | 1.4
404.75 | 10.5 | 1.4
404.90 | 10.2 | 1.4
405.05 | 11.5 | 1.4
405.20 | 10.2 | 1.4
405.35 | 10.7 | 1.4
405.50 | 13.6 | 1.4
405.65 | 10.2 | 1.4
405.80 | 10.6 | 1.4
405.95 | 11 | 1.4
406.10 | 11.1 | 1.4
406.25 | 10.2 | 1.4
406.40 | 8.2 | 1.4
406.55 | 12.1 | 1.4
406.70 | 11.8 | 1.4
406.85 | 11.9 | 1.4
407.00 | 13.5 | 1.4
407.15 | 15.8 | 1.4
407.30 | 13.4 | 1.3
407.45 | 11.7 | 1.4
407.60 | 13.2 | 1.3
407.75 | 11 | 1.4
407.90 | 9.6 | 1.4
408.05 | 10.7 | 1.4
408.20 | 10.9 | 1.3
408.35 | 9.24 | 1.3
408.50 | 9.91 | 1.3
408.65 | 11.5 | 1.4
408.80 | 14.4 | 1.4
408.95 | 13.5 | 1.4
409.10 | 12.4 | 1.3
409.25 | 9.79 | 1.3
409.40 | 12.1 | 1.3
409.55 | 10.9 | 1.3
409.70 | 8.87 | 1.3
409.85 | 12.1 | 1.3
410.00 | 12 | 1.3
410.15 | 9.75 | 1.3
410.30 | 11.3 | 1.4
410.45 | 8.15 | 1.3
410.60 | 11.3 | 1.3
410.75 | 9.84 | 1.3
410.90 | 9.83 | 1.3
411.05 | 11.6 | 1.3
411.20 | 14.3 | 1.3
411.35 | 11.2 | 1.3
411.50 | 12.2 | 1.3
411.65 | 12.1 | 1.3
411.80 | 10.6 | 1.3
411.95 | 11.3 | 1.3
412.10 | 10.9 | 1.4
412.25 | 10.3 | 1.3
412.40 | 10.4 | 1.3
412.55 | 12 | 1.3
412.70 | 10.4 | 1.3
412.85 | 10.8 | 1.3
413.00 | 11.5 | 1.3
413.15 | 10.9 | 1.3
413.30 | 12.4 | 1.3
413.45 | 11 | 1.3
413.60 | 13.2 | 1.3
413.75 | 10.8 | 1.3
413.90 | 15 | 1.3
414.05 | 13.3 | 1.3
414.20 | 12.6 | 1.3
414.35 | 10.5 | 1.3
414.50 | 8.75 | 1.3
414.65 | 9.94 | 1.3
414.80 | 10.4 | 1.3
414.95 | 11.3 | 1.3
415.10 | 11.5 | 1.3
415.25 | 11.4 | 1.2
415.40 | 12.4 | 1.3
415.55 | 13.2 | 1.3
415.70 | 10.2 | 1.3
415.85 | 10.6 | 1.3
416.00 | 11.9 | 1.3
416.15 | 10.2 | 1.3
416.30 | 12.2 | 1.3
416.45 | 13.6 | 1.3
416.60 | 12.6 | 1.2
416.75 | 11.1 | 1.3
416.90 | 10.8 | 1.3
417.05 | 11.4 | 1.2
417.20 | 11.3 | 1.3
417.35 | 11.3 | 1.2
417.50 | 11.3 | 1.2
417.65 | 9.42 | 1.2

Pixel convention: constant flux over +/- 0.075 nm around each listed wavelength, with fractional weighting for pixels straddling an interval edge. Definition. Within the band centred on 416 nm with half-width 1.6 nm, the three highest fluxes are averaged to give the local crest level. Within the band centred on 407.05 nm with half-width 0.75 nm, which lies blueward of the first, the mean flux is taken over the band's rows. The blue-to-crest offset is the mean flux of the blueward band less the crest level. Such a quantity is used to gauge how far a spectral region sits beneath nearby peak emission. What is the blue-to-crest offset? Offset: -0.9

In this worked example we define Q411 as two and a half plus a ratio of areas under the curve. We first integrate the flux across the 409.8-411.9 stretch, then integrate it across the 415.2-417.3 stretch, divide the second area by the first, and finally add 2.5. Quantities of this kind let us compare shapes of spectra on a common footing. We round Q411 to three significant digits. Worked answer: 3.54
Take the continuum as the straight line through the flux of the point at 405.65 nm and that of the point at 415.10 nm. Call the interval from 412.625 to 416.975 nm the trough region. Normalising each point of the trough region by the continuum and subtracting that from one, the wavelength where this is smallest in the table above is 413.90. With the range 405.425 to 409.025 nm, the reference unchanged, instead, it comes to 407.15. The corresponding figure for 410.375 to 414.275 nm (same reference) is 413.90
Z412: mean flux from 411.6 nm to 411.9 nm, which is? 11.3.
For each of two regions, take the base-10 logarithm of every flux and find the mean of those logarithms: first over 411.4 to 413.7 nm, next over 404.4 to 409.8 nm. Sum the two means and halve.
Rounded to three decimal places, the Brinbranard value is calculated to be 1.053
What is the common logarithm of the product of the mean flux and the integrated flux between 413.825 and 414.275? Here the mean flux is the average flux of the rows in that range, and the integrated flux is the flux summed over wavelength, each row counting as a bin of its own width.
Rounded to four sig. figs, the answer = 1.922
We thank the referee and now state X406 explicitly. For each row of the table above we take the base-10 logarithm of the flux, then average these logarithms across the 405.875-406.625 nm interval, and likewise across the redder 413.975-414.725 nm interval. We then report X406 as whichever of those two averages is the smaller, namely 1.02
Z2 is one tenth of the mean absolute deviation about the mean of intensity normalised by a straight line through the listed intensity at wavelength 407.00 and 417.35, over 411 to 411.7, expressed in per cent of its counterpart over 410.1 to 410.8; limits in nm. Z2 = 8.2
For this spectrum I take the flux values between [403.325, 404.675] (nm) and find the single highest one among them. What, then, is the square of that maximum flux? 174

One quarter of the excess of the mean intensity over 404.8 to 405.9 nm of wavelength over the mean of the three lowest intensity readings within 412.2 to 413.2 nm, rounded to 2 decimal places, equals 0.16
